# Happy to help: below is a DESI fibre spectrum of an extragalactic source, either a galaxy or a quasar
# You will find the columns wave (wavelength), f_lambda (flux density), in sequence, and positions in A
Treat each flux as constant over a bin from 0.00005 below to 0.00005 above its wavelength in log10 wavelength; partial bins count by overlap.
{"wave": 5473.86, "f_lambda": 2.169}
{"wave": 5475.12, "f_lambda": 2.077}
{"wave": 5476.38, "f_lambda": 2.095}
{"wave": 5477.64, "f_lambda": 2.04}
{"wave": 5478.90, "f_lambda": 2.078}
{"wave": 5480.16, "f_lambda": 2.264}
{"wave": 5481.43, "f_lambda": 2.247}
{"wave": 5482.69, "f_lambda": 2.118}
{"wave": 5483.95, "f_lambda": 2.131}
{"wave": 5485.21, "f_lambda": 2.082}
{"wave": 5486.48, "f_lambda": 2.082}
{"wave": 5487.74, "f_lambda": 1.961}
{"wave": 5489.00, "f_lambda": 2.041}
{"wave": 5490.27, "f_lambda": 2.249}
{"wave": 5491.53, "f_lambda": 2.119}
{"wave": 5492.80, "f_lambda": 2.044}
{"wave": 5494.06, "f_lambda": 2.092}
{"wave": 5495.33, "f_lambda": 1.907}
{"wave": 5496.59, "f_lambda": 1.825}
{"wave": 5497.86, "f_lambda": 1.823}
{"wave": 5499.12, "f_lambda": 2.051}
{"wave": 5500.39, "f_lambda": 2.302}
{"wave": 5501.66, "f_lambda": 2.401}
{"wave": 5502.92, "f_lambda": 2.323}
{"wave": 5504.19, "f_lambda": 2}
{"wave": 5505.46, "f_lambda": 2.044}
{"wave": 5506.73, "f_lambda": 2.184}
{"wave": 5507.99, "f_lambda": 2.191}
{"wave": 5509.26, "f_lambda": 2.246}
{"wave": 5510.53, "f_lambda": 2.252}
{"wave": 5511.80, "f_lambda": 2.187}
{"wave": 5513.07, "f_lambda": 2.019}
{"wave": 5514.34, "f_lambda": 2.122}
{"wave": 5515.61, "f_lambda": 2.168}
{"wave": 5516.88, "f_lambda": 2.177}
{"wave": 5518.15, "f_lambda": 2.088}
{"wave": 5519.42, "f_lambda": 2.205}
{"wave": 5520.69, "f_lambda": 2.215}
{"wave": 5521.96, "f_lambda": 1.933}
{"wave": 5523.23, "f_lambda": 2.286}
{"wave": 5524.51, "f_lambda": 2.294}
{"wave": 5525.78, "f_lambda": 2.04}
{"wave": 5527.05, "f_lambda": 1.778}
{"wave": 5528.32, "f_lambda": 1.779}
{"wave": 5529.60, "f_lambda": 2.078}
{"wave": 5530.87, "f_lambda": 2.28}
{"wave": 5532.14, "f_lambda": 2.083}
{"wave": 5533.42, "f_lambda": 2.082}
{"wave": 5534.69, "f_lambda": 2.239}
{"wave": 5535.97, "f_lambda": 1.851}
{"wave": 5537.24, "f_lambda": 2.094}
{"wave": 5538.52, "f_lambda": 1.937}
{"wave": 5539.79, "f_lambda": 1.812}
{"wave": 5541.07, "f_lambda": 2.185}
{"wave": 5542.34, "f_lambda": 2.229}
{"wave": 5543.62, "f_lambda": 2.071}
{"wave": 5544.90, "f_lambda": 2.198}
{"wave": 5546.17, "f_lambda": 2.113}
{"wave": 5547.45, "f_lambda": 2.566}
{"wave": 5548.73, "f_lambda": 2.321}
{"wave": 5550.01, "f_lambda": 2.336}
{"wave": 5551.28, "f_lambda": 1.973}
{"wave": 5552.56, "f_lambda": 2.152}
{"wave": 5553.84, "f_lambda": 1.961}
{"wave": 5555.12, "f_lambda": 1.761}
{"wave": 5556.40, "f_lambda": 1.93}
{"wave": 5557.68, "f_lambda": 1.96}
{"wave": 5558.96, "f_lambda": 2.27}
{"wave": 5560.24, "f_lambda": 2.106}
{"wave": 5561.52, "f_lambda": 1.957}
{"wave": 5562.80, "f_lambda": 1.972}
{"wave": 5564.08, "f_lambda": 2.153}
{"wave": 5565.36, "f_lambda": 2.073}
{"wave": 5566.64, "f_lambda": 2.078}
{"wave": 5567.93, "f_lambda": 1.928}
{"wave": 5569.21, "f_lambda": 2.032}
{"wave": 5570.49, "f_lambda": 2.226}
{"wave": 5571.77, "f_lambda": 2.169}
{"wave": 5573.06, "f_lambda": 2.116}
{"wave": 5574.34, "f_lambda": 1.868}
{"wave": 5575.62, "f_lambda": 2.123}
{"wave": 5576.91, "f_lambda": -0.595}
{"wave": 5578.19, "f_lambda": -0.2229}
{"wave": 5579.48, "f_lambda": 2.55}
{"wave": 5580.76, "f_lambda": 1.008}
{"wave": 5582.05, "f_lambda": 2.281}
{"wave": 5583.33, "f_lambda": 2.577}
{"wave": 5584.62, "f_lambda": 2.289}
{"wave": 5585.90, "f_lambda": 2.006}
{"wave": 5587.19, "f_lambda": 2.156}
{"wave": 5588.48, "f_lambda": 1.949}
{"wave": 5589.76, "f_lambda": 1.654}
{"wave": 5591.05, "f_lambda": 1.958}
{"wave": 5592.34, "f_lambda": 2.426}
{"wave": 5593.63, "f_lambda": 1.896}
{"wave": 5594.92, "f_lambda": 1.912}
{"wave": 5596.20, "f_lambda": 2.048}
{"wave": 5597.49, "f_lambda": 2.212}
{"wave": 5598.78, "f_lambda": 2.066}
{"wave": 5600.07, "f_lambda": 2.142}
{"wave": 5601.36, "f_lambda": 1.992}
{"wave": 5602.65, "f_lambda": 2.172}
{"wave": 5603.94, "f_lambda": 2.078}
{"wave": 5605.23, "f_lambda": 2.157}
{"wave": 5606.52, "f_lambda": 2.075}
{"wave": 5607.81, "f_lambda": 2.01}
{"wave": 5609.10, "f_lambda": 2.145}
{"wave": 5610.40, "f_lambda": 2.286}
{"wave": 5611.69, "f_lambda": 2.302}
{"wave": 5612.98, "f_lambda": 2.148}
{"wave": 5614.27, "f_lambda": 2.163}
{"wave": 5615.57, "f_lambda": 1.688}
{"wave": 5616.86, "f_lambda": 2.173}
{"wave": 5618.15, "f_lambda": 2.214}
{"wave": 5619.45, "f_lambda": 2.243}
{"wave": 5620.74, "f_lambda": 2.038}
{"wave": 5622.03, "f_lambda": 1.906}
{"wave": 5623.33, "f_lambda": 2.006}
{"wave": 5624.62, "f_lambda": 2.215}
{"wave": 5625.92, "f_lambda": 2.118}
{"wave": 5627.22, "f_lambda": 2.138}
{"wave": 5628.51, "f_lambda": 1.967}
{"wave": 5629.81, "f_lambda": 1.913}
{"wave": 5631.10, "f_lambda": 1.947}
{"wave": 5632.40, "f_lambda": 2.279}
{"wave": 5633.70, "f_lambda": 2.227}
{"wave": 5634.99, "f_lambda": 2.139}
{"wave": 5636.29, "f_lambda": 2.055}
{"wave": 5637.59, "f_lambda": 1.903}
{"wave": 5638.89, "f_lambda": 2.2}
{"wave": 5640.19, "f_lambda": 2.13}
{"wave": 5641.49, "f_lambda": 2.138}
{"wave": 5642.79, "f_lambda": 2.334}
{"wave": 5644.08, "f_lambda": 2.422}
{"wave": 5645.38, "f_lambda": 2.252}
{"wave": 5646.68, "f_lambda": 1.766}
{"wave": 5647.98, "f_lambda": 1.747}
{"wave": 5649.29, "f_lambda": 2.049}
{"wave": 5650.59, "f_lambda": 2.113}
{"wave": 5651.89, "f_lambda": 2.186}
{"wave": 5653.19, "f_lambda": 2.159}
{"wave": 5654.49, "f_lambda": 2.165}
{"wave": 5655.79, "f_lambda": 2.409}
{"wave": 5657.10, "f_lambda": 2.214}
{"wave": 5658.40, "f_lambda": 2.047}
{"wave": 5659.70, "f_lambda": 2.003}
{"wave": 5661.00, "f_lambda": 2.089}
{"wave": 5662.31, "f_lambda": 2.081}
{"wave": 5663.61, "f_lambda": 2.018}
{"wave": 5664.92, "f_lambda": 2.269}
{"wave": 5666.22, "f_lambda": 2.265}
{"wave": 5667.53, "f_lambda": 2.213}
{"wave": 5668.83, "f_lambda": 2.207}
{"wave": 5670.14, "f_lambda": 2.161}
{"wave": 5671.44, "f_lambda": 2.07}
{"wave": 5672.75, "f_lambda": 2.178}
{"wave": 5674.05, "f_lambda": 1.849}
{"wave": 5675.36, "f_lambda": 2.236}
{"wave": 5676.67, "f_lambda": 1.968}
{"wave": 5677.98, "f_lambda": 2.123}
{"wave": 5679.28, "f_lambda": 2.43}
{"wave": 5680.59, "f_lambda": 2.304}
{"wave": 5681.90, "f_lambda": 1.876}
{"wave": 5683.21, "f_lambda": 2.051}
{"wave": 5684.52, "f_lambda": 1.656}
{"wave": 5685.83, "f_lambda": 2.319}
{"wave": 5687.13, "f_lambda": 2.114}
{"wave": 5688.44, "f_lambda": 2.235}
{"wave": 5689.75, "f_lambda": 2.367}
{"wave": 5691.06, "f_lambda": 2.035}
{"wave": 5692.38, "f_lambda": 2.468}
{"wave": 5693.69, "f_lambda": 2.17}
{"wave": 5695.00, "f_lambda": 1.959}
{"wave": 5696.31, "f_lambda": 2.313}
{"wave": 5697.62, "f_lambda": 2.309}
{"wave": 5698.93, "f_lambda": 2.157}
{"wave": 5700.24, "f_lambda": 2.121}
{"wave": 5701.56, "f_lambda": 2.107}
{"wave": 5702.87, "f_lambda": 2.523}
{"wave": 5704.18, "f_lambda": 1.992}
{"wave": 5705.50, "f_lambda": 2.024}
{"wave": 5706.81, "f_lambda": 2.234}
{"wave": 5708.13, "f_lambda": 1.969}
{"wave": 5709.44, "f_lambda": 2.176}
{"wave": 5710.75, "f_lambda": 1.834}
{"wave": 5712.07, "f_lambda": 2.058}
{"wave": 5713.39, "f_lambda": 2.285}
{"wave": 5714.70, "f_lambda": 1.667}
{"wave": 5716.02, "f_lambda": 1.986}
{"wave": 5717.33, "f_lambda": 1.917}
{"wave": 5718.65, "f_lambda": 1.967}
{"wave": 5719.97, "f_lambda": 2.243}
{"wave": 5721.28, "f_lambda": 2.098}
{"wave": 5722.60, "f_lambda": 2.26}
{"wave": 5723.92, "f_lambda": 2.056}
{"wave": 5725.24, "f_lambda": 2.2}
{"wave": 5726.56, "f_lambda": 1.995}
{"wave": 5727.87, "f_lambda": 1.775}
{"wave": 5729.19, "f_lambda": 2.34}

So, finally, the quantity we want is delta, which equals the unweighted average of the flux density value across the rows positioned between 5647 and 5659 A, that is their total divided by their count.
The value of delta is 2.12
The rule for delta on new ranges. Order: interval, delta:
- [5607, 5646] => 2.12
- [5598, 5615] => 2.13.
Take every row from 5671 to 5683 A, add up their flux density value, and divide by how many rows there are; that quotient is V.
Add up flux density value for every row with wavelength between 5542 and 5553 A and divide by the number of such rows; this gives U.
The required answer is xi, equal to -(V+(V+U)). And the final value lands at -6.45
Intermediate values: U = 2.22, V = 2.11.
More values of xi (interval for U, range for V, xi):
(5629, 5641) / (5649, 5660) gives -6.39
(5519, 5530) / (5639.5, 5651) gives -6.28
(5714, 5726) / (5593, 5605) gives -6.16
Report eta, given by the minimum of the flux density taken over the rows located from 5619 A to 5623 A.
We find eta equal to 1.906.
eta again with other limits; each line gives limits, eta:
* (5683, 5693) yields 1.656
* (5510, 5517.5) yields 2.019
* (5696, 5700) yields 2.157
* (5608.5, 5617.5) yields 1.688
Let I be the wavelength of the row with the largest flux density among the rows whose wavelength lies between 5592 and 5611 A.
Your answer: 5592.34 A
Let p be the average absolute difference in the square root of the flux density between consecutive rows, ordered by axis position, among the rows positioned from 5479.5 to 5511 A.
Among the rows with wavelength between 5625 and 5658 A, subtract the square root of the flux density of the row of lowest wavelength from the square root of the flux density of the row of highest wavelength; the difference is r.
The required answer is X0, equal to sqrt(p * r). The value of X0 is 0.033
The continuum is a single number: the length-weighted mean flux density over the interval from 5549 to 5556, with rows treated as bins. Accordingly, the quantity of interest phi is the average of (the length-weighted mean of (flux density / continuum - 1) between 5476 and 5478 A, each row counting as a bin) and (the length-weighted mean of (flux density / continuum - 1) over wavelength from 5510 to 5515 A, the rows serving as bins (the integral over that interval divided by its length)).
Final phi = 0.03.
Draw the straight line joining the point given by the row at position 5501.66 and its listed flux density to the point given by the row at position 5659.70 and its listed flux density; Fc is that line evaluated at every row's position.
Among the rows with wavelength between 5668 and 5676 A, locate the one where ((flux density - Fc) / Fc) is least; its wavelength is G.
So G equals 5674.05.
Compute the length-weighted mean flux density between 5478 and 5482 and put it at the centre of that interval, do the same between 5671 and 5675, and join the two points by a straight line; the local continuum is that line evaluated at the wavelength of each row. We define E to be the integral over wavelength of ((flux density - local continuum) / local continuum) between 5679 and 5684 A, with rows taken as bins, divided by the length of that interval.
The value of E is 0.05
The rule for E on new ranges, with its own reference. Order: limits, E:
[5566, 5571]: -0.03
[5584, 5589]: 0.00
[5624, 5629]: 0.02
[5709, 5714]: 0.03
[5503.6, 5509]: -0.02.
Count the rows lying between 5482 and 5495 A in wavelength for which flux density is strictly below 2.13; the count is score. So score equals 8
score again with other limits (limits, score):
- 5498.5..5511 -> 3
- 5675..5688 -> 6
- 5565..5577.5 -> 8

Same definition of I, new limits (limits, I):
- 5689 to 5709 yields 5702.87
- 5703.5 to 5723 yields 5713.39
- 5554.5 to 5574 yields 5558.96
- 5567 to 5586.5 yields 5583.33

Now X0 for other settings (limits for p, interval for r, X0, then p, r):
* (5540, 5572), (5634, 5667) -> 0.047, 0.052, 0.042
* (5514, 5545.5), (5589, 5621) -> 0.090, 0.057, 0.142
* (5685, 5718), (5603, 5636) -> 0.042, 0.082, 0.021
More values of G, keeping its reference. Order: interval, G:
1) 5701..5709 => 5708.13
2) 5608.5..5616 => 5615.57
